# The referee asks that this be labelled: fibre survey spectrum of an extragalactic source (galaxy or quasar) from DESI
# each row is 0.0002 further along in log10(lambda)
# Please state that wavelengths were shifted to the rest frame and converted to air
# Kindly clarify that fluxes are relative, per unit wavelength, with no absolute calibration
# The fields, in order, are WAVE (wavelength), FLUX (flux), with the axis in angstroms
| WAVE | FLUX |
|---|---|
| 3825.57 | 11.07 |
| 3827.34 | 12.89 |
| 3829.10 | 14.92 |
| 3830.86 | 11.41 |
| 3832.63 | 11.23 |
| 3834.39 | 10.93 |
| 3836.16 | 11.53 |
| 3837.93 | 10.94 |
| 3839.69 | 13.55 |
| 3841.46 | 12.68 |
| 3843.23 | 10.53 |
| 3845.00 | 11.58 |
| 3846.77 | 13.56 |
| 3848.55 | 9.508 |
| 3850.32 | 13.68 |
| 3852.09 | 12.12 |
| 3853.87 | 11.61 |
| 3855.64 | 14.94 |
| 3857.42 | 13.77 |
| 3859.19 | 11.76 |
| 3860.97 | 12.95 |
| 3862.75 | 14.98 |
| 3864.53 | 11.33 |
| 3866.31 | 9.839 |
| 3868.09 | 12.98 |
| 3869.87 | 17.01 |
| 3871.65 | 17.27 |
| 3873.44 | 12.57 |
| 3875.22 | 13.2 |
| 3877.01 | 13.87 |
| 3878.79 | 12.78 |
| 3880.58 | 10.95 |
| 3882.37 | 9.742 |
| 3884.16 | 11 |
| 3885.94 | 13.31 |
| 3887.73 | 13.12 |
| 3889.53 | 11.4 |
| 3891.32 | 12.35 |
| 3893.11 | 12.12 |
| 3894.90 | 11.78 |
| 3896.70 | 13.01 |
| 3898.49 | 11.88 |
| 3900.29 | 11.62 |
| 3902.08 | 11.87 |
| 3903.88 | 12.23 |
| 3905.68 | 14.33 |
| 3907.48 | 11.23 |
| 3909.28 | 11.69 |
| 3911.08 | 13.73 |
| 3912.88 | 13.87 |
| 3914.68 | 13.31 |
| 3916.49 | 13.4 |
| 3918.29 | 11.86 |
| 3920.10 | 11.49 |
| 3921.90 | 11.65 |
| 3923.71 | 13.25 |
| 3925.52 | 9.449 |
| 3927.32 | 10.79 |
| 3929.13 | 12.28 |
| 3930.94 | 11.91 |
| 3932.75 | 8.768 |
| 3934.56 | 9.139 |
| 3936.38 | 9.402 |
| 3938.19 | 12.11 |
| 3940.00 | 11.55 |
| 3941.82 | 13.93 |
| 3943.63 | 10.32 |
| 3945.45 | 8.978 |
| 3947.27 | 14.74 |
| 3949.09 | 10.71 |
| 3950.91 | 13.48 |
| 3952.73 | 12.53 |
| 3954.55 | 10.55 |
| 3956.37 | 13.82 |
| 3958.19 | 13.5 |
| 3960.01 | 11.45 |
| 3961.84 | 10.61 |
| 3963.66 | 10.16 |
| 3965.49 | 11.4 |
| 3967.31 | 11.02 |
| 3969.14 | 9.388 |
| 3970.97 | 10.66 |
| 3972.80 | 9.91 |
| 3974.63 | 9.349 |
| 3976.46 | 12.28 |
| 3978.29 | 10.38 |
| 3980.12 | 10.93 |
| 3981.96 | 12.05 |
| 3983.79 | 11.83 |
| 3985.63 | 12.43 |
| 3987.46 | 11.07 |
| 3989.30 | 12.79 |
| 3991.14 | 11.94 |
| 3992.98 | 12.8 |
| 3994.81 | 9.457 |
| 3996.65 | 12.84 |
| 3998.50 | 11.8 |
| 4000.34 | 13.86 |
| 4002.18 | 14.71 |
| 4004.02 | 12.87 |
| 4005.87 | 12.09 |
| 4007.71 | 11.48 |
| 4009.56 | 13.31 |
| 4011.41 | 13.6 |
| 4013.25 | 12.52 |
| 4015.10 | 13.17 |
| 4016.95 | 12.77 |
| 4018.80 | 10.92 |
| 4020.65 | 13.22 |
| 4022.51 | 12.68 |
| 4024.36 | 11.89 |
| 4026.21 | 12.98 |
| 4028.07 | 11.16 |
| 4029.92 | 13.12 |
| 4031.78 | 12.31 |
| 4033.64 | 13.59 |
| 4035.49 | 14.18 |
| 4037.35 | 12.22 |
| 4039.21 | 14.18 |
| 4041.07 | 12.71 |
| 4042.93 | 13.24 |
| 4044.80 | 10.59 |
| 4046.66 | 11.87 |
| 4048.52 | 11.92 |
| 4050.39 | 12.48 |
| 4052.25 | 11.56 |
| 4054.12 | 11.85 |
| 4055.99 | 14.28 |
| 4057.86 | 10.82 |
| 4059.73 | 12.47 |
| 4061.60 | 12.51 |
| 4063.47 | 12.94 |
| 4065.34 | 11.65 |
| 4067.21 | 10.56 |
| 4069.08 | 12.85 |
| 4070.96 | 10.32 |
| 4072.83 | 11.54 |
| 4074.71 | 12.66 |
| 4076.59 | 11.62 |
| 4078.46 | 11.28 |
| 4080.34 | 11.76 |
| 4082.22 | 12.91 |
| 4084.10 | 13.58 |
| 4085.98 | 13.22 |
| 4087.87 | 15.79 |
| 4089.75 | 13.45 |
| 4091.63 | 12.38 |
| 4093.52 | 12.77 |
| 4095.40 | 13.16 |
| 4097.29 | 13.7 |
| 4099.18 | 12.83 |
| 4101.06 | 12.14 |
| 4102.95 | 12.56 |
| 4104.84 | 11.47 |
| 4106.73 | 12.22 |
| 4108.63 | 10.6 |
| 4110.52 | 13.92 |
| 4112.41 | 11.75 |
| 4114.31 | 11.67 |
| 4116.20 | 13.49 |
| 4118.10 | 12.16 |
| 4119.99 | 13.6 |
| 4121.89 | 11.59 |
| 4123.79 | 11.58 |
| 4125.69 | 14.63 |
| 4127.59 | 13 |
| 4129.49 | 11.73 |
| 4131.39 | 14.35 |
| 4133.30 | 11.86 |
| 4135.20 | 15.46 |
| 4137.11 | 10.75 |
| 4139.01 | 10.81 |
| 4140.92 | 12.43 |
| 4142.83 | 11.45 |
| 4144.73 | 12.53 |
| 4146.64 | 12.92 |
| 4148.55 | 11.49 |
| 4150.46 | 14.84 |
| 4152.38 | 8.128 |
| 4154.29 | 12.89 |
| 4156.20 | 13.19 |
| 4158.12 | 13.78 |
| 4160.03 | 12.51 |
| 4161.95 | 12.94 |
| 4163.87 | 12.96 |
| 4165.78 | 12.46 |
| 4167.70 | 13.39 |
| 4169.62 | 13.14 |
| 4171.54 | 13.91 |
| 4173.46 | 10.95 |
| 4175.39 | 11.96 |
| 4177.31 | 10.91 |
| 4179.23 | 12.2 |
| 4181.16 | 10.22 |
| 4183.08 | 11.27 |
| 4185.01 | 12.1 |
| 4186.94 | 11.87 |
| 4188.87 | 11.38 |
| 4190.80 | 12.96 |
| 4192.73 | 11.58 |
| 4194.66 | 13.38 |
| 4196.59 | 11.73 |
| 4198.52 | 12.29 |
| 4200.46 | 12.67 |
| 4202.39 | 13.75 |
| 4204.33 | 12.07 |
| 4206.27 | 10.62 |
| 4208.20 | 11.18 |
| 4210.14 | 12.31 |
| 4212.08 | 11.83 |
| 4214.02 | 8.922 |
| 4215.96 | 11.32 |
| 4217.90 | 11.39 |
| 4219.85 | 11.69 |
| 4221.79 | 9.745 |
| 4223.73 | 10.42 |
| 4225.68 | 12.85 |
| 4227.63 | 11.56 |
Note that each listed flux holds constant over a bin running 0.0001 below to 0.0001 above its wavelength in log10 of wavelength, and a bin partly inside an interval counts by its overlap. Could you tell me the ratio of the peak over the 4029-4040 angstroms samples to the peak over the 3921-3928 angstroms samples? 1.07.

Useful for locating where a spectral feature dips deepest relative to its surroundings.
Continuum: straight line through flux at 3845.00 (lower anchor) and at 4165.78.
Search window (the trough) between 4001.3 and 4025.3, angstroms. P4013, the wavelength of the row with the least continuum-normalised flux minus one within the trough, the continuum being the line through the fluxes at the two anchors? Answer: 4018.80 angstroms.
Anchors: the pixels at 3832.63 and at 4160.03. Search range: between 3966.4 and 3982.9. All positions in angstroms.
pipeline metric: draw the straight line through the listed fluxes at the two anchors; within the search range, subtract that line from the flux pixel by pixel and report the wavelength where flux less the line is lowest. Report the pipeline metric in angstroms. 3974.63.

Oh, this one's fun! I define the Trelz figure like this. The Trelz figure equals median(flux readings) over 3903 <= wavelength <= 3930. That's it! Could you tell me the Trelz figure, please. 12.2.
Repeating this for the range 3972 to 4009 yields 12.0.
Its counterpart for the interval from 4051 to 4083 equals 11.8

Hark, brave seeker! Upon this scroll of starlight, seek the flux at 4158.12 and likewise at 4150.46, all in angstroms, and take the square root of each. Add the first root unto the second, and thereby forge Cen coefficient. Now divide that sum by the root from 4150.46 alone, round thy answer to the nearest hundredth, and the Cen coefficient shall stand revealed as 1.96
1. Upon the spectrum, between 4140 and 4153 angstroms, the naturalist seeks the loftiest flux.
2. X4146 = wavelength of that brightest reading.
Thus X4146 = 4150.46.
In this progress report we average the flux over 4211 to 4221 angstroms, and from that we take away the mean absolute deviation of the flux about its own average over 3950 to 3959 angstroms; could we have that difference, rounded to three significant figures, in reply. 10.0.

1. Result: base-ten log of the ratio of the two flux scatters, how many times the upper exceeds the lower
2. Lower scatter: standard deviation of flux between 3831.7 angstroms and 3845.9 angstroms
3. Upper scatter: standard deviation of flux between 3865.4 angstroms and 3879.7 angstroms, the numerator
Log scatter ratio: 0.38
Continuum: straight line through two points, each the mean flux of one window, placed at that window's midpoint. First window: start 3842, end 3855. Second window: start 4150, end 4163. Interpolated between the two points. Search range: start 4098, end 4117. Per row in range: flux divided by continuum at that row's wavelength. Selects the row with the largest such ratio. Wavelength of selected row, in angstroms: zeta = 4110.52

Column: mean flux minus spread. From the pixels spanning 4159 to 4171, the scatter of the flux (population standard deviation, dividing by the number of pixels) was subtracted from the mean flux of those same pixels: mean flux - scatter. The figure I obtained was 12.6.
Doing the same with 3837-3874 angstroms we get 10.8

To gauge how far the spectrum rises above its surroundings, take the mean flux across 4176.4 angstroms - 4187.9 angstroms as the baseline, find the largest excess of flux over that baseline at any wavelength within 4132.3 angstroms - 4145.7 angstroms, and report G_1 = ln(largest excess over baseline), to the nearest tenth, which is 1.4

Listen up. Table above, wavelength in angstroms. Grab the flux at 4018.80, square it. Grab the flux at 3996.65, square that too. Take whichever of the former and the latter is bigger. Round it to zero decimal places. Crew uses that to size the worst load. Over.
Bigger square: 165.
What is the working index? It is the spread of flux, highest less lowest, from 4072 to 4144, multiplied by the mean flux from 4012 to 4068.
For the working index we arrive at 64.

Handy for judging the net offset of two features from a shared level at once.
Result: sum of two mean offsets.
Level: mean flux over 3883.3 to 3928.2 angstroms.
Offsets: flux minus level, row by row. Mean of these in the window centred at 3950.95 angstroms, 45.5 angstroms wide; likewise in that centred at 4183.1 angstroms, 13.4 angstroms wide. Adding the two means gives -1.7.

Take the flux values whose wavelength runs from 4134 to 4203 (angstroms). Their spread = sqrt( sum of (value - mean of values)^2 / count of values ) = 1.33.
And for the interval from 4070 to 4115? 1.16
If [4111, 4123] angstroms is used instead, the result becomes 0.85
